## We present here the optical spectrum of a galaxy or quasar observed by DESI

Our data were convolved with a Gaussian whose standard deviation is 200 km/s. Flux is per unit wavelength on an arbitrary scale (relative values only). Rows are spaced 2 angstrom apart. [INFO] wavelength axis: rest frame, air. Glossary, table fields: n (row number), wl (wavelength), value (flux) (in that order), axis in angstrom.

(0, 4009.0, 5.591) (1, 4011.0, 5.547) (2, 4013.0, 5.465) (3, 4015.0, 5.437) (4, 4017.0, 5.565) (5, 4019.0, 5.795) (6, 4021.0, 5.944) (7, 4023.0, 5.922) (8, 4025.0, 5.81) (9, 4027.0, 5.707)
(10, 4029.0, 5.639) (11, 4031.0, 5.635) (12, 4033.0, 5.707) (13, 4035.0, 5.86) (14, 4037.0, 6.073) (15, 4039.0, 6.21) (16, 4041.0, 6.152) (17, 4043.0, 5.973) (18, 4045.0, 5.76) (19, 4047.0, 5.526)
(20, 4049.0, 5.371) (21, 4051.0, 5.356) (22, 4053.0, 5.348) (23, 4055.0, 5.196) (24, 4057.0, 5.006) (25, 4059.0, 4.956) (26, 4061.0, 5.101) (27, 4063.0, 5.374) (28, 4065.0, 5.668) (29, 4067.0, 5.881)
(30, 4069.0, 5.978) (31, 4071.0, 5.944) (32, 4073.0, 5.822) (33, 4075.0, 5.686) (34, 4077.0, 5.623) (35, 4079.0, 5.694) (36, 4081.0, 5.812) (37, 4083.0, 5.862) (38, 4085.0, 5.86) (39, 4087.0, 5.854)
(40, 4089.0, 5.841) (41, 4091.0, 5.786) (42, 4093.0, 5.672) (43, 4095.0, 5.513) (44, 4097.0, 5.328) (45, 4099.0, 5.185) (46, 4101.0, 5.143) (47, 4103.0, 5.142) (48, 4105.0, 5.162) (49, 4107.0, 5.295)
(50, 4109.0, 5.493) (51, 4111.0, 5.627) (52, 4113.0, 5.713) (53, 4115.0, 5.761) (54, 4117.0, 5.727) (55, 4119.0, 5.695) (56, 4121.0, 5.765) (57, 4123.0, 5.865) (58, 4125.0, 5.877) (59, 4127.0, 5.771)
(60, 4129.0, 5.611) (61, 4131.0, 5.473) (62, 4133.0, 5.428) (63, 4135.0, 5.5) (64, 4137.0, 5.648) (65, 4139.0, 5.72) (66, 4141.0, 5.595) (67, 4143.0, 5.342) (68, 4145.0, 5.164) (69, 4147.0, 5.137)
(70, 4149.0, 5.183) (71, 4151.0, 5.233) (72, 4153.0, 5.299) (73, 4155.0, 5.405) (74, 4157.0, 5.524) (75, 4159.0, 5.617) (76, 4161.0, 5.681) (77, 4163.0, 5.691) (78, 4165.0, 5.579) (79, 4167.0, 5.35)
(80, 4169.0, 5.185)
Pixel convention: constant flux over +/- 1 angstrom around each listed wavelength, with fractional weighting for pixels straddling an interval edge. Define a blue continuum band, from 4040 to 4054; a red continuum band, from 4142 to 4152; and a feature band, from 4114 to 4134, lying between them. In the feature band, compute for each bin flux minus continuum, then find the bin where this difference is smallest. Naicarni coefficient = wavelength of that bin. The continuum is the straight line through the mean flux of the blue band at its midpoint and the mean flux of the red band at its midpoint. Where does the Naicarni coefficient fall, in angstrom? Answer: 4133.0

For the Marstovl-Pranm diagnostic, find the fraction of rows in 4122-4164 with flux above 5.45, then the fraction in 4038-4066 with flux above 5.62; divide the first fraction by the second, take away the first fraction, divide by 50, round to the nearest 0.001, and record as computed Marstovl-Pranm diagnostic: 0.022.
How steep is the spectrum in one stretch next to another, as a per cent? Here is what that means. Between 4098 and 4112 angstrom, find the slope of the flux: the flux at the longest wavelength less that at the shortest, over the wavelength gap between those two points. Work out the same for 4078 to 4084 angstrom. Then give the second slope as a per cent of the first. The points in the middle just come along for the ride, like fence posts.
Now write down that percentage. 114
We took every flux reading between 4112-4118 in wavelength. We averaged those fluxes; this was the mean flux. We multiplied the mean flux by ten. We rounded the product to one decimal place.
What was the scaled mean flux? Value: 57.3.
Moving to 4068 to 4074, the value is 59.1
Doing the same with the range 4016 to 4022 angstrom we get 57.7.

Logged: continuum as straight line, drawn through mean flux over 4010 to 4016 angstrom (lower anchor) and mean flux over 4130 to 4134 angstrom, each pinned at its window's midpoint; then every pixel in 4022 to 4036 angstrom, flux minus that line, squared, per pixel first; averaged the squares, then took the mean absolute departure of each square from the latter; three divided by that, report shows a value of 55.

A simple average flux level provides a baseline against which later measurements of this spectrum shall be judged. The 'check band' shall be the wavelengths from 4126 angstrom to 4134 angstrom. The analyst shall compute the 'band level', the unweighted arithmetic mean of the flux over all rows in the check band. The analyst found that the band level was 5.6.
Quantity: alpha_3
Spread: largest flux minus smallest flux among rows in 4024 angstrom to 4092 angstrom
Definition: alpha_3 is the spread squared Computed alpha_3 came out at 1.6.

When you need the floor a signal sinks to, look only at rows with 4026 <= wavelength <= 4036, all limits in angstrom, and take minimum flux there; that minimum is 5.635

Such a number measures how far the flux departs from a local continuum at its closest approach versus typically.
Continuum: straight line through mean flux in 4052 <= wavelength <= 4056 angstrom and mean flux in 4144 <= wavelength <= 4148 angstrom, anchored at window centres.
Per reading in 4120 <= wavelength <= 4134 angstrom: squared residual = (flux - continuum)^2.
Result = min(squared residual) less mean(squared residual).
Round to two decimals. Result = -0.22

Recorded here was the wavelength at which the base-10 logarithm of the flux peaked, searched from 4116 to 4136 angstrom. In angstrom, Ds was 4125.0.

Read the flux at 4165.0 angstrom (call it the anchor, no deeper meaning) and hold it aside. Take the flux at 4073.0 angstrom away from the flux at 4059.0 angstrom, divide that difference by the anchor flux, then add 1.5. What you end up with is 1.34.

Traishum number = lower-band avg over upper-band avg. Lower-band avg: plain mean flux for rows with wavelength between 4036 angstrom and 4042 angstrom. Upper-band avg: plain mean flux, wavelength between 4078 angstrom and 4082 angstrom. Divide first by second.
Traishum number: 1.07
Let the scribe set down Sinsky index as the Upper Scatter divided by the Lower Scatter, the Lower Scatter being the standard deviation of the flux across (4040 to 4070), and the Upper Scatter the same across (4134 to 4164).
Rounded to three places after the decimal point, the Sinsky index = 0.557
